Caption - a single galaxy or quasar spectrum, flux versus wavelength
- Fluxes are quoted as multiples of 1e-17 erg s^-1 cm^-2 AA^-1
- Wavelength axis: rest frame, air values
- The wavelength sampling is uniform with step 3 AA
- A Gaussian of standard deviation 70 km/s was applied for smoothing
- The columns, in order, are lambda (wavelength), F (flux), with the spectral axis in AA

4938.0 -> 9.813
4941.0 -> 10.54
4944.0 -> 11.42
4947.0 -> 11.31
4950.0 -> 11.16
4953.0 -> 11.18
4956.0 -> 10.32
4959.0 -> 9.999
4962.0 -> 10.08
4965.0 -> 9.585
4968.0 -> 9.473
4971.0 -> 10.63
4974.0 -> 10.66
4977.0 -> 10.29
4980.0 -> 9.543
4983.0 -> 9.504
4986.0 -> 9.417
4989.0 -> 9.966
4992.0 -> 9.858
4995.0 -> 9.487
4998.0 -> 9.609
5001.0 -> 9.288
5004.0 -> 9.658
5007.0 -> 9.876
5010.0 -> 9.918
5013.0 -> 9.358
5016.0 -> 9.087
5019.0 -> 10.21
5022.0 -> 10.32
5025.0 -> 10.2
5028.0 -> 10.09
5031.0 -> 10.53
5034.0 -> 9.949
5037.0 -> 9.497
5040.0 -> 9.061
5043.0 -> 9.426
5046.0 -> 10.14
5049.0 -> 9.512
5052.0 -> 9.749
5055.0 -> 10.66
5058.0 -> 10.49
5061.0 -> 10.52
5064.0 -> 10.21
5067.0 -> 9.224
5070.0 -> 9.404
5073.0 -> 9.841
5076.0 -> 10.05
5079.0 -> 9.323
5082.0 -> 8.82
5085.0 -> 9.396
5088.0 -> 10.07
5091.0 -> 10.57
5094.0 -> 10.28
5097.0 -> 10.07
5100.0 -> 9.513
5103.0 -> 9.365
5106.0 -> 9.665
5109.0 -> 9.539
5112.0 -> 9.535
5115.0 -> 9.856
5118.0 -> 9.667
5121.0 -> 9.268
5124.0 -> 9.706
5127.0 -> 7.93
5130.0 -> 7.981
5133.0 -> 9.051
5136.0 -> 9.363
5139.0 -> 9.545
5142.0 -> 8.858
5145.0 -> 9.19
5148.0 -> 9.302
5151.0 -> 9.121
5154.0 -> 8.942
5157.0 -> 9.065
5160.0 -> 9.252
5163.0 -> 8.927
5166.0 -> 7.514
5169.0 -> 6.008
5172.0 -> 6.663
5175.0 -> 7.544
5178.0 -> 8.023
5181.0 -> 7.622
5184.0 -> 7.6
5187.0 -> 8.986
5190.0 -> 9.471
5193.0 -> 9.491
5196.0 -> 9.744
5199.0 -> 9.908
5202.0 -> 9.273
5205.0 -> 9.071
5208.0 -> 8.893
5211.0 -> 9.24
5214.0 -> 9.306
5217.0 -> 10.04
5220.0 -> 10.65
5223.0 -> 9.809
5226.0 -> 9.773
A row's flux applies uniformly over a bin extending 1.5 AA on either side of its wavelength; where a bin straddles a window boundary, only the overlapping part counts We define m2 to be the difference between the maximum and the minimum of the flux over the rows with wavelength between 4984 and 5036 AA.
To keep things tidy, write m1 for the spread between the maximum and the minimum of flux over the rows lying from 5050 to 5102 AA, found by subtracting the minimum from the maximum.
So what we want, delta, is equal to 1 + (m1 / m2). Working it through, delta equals 2.3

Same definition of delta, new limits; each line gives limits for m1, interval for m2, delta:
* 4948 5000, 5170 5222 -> 1.4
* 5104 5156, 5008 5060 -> 2.2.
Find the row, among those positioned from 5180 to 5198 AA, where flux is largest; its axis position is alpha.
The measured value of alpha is 5196.0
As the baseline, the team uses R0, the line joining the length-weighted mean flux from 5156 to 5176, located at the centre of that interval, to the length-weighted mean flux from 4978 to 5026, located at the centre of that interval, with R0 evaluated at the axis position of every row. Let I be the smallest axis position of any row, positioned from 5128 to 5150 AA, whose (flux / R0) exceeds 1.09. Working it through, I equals 5133.0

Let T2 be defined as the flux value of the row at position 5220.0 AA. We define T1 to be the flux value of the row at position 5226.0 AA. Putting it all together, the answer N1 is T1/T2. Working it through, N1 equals 0.92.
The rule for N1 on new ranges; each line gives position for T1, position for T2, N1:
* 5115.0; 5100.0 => 1.04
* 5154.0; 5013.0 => 0.96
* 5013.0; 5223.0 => 0.95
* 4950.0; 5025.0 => 1.09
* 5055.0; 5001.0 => 1.15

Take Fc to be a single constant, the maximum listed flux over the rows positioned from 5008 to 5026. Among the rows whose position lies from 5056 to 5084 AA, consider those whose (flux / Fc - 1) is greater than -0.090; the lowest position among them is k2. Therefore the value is 5058.0 AA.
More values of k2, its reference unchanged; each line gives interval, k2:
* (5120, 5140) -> 5124.0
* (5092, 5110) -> 5094.0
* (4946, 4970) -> 4947.0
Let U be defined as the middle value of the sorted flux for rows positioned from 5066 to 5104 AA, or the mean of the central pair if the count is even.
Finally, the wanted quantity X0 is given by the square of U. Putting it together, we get 90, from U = 9.51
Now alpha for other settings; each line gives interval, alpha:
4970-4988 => 4974.0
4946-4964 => 4947.0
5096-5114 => 5097.0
